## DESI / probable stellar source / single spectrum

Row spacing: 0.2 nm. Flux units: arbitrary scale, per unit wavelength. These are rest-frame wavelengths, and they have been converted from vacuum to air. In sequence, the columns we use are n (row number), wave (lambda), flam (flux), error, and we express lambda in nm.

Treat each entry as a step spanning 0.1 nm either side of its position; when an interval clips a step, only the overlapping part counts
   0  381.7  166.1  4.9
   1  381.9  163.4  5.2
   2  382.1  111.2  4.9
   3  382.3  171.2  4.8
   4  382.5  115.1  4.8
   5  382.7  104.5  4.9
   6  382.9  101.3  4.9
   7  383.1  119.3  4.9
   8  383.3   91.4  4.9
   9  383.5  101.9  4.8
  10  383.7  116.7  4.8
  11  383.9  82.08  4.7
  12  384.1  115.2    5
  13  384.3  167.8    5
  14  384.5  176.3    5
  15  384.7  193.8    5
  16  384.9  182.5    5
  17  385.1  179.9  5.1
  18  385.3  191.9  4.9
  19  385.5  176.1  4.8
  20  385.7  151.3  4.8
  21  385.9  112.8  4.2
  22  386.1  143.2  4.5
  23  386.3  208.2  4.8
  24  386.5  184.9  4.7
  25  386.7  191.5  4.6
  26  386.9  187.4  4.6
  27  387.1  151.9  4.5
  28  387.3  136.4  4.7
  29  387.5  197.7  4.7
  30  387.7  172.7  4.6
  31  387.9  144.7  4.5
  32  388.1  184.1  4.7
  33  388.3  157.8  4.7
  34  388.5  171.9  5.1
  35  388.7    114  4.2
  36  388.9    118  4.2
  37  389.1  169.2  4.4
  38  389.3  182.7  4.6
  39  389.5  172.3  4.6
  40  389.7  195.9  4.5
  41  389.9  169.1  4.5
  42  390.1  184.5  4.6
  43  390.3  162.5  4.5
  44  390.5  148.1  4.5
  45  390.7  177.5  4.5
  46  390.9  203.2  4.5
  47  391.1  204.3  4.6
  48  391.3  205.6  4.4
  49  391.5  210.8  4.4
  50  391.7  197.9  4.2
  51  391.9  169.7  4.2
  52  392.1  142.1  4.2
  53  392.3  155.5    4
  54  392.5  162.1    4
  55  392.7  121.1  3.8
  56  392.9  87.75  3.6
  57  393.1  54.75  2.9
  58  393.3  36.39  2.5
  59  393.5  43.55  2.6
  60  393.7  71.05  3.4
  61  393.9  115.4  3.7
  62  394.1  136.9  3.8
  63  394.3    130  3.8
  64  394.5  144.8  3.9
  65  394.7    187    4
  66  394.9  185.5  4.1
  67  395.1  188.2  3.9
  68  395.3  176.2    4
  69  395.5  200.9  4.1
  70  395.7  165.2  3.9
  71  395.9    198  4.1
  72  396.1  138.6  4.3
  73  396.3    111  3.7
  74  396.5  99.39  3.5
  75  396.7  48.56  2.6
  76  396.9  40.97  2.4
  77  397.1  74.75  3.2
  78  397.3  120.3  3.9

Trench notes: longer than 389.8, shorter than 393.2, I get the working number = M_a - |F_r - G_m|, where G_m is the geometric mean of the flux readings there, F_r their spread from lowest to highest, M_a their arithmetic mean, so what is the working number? 161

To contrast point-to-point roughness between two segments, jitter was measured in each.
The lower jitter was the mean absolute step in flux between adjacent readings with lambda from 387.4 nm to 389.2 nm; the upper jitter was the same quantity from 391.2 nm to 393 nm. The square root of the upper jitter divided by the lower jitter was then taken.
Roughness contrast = 0.83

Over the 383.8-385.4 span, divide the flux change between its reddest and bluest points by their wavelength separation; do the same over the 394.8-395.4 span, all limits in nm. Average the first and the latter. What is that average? 28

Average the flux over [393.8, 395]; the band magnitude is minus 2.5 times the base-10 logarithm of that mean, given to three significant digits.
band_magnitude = -5.44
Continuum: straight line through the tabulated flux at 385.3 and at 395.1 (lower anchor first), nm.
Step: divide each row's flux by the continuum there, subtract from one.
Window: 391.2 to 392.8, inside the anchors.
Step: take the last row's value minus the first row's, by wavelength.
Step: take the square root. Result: 0.67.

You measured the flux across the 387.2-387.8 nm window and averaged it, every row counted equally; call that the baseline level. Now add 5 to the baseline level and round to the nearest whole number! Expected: 174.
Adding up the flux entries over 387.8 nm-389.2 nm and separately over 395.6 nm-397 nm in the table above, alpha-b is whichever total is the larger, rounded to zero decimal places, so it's 1060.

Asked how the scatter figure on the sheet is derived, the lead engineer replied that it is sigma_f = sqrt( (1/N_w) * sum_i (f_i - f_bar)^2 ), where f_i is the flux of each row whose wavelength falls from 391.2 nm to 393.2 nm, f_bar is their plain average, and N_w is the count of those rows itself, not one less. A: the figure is 48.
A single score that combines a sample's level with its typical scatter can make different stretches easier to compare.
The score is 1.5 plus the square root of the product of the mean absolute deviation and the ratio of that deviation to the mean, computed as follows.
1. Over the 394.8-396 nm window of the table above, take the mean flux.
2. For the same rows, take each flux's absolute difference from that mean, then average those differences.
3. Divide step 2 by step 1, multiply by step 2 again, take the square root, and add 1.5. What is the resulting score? 2.24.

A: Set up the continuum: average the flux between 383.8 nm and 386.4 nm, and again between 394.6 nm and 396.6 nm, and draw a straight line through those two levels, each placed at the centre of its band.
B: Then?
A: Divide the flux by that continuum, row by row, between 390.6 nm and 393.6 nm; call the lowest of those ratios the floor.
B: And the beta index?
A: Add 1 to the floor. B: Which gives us 1.22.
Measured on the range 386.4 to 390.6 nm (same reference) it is 1.70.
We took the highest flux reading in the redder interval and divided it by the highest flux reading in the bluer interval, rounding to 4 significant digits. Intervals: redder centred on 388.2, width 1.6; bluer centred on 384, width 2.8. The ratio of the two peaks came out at 1.020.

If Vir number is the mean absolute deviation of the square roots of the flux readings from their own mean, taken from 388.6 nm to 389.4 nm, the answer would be 1.2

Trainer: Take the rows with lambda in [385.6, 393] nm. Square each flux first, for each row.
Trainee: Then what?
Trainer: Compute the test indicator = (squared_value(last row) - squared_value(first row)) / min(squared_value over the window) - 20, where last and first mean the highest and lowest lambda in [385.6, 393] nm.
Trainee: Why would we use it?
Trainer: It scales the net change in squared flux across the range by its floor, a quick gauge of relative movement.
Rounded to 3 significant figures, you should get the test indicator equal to -22.0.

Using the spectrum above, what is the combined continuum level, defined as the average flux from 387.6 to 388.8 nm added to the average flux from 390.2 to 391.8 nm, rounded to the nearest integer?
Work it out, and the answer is 346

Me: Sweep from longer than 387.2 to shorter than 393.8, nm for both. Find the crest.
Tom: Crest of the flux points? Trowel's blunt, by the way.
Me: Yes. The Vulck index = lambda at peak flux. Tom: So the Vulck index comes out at 391.5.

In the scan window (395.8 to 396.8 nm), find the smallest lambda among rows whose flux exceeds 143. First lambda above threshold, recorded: 395.9 nm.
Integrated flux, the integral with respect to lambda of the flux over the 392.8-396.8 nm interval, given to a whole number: 504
